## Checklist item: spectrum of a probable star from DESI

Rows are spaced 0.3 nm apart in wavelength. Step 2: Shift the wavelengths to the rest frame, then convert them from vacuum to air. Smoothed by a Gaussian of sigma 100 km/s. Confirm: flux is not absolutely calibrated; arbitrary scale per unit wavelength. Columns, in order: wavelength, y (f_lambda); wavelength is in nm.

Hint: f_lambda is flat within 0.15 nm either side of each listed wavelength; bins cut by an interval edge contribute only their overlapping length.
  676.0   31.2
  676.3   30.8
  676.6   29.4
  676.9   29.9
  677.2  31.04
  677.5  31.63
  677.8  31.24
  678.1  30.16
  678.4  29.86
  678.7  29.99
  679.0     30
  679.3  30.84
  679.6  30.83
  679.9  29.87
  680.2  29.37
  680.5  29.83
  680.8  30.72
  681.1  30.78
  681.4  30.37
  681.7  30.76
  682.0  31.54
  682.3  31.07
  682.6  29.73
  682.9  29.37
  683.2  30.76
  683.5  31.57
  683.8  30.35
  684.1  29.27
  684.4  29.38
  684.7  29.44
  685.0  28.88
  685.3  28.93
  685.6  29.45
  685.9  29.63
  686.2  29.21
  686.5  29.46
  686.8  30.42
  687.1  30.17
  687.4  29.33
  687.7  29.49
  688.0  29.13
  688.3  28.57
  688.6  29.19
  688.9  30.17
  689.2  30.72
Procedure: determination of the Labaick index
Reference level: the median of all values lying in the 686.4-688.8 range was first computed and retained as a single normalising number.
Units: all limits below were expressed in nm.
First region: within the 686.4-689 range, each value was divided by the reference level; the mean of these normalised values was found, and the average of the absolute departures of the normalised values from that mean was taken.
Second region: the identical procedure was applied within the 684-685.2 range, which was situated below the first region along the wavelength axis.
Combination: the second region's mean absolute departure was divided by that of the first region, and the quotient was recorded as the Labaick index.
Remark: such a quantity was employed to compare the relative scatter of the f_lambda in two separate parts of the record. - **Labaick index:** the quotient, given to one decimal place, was 0.4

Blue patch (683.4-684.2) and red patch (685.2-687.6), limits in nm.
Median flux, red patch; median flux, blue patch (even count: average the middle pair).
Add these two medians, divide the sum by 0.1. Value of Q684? 598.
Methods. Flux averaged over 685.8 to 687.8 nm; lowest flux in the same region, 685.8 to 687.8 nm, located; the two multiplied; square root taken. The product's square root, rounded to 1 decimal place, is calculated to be 29.4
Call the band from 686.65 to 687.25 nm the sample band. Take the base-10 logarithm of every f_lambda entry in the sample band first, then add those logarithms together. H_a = 3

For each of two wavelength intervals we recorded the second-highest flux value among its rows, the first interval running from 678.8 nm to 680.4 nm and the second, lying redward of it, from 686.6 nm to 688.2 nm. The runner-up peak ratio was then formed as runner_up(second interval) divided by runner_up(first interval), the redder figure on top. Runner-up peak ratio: 0.98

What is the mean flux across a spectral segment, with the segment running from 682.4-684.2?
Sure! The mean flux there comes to 30.2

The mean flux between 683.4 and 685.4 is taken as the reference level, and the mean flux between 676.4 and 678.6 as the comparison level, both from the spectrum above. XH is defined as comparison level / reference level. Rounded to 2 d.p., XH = 1.03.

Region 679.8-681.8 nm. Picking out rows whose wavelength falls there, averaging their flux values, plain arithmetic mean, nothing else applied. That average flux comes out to 30.2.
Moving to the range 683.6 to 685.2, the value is 29.5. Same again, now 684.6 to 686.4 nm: 29.3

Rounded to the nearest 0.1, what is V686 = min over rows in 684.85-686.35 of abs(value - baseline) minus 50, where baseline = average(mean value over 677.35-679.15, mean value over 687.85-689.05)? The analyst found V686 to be -49.8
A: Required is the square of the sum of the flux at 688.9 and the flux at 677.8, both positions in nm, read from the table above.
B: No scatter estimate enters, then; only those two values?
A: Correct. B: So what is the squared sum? 3771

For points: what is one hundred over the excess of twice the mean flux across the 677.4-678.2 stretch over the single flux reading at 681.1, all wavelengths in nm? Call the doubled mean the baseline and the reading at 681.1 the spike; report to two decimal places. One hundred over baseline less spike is 3.20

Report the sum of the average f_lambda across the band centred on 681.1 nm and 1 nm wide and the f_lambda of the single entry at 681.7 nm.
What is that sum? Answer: 61.4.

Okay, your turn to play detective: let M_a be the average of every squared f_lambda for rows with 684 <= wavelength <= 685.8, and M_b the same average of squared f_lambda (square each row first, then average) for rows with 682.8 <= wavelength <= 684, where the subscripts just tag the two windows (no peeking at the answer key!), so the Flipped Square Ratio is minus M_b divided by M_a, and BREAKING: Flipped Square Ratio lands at -1.09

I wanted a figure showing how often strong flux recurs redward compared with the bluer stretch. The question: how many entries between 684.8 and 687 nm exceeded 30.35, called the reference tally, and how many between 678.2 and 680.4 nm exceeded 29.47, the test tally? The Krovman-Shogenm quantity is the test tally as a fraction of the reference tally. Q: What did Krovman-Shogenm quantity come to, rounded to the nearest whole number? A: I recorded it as 6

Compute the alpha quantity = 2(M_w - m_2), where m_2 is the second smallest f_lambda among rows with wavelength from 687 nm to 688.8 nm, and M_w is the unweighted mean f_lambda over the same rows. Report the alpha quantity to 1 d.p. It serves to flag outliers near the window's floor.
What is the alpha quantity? 0.4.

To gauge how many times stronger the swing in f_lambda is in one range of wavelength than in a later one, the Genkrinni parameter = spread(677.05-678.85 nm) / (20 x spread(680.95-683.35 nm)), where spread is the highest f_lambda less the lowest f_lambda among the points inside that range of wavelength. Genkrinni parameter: 0.041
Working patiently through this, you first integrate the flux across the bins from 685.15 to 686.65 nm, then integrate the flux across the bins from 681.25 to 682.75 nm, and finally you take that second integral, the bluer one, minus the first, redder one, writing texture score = 2.0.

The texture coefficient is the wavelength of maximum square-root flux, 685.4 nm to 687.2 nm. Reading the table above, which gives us 686.8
